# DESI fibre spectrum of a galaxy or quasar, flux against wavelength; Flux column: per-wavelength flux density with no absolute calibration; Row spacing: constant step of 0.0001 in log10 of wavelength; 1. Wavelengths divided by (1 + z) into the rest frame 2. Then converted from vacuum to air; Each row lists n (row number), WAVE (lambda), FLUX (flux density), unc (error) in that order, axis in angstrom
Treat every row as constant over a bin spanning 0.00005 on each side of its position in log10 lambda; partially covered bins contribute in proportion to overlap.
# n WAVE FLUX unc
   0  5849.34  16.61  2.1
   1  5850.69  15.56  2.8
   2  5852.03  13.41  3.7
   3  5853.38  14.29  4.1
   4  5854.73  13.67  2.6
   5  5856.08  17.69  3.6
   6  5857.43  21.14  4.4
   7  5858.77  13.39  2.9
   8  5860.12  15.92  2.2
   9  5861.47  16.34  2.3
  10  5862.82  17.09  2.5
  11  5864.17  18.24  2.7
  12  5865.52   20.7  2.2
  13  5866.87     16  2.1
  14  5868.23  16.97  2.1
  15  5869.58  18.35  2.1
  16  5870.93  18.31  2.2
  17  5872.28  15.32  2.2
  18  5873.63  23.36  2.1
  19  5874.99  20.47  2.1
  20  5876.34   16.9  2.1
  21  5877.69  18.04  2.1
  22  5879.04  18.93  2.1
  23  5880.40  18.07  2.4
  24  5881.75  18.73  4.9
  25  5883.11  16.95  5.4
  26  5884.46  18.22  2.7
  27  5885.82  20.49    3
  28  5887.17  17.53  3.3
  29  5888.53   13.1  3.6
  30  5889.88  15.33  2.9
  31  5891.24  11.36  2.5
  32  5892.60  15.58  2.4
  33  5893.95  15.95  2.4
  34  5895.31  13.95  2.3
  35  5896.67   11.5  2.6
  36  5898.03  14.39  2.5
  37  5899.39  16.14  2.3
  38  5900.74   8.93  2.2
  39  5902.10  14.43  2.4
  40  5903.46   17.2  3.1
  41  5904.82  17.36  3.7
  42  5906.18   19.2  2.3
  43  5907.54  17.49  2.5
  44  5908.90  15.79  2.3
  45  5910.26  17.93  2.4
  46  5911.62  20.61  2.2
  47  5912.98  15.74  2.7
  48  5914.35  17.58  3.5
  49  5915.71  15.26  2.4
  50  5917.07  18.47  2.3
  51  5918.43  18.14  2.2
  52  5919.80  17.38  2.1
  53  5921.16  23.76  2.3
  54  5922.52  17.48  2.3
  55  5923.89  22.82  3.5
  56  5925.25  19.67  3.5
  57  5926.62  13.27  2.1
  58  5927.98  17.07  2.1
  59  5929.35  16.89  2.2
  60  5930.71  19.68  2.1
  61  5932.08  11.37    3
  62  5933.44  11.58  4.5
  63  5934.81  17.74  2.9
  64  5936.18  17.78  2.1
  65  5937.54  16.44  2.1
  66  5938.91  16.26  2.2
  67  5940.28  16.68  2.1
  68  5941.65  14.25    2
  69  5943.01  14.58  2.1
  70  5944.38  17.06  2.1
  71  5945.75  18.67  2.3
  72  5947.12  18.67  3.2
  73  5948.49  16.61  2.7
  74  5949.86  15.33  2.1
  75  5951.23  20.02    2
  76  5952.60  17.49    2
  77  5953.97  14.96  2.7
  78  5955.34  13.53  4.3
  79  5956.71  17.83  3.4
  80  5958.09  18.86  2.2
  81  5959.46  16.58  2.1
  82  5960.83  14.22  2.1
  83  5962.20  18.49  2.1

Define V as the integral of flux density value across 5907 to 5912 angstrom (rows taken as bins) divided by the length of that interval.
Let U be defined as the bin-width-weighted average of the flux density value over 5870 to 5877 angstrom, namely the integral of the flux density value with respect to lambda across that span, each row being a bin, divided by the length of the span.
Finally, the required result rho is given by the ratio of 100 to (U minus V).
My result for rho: 96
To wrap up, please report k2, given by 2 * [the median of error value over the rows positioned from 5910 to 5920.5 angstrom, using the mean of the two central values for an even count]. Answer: 4.7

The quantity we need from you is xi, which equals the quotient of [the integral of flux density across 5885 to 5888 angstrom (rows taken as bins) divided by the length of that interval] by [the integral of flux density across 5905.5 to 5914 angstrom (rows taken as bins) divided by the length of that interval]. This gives 1.05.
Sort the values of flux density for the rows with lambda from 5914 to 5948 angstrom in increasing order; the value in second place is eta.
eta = 11.58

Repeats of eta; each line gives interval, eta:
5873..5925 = 11.36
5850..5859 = 13.41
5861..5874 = 16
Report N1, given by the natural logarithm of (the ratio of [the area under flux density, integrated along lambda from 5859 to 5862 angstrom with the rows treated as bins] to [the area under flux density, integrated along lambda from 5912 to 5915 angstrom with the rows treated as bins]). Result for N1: -0.08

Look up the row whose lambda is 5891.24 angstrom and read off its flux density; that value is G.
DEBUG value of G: 11.36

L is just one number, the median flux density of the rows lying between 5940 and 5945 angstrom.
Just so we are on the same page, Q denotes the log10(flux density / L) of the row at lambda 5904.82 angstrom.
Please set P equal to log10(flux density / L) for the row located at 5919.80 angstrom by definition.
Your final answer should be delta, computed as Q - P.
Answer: 0.00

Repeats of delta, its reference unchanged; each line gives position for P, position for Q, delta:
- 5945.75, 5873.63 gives 0.10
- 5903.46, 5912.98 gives -0.04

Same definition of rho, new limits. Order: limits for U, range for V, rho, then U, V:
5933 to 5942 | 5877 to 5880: -41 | 16.0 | 18.4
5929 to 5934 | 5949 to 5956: -69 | 14.8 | 16.3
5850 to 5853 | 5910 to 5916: -33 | 14.5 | 17.5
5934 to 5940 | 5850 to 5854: 41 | 16.9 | 14.4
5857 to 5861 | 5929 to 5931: -58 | 16.6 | 18.3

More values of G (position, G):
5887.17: 17.53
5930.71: 19.68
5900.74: 8.93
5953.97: 14.96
